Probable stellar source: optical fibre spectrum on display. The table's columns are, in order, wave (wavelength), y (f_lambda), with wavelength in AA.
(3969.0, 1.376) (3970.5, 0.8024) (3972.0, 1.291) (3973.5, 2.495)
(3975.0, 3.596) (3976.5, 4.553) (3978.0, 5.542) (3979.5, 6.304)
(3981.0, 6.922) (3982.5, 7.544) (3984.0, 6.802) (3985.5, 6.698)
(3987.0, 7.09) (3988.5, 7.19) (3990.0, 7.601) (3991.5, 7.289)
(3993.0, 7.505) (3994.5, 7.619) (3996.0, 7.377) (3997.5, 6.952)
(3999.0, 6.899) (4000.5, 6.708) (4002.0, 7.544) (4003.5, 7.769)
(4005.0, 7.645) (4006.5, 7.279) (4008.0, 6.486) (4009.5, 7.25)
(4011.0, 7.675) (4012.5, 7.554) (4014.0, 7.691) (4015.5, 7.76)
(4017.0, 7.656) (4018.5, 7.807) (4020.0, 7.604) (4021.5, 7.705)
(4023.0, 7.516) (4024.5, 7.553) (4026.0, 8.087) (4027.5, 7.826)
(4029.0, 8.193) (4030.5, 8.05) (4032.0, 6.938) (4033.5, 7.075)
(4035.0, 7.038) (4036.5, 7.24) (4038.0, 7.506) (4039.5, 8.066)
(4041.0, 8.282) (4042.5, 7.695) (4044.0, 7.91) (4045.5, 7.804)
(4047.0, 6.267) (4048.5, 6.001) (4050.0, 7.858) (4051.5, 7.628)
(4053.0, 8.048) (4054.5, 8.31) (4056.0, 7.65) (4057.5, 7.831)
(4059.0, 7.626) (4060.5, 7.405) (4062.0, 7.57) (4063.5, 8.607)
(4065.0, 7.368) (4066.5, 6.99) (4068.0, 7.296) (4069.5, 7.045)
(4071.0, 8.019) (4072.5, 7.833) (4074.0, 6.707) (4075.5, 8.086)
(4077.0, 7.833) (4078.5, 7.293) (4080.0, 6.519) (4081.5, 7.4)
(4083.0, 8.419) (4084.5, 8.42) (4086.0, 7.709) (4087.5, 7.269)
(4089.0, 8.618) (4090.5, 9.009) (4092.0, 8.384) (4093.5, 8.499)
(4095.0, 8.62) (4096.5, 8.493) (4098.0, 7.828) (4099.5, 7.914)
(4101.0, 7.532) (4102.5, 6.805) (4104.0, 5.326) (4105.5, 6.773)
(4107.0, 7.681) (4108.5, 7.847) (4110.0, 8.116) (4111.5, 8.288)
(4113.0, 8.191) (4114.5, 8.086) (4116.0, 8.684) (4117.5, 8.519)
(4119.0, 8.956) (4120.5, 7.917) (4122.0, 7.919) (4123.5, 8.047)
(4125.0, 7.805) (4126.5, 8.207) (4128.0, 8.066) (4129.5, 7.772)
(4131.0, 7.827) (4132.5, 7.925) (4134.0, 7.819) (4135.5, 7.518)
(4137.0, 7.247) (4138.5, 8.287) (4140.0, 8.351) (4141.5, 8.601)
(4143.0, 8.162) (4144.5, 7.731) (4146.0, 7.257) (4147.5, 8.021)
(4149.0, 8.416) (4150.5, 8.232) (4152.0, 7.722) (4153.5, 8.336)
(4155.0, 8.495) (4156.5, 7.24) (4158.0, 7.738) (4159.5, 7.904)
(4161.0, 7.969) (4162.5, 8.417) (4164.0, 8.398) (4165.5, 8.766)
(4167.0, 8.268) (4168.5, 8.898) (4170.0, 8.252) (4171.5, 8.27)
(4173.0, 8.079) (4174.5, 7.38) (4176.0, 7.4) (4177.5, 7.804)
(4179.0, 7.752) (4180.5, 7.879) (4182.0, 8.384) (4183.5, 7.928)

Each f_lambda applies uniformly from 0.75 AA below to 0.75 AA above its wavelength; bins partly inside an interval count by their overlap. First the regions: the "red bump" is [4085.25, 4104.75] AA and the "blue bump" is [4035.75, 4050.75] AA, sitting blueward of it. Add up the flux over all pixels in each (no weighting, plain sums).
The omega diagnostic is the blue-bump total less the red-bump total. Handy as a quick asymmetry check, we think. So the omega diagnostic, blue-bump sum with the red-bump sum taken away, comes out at -27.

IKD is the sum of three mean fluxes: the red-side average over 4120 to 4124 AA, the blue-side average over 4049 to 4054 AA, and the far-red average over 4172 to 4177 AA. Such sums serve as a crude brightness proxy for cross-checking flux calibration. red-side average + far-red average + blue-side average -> 23.4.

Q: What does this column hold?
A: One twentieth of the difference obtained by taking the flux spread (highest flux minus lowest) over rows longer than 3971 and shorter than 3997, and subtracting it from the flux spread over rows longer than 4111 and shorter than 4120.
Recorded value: -0.273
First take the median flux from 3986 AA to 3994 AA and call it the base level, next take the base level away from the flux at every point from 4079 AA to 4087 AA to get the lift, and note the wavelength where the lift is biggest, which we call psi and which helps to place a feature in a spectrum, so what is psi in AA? 4084.5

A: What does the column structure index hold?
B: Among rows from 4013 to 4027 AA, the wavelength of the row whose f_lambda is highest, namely 4026.0 AA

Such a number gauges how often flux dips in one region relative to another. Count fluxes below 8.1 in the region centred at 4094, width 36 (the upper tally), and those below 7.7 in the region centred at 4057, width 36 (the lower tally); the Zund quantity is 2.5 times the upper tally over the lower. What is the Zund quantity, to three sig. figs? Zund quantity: 2.69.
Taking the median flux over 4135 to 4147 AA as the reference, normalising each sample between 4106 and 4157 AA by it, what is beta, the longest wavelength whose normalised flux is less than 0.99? 4156.5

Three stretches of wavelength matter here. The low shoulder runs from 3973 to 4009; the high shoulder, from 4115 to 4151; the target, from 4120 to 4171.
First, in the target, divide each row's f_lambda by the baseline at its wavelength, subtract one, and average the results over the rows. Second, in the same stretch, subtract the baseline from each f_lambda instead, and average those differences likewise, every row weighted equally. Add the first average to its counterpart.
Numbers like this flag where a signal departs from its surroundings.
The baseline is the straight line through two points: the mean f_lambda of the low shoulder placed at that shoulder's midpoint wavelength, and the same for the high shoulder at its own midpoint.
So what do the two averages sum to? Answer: -0.14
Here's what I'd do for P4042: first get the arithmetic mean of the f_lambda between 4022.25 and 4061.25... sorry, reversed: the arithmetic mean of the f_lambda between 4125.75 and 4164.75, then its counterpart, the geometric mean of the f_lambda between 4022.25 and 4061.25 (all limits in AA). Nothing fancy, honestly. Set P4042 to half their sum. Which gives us 7.78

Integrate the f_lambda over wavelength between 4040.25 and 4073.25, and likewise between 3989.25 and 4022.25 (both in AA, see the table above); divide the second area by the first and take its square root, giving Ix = 0.989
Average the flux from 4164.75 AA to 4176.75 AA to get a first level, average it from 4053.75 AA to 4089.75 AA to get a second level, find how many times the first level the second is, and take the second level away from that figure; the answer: -6.72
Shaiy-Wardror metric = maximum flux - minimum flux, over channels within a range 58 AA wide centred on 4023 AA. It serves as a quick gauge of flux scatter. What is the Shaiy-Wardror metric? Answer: 2.3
